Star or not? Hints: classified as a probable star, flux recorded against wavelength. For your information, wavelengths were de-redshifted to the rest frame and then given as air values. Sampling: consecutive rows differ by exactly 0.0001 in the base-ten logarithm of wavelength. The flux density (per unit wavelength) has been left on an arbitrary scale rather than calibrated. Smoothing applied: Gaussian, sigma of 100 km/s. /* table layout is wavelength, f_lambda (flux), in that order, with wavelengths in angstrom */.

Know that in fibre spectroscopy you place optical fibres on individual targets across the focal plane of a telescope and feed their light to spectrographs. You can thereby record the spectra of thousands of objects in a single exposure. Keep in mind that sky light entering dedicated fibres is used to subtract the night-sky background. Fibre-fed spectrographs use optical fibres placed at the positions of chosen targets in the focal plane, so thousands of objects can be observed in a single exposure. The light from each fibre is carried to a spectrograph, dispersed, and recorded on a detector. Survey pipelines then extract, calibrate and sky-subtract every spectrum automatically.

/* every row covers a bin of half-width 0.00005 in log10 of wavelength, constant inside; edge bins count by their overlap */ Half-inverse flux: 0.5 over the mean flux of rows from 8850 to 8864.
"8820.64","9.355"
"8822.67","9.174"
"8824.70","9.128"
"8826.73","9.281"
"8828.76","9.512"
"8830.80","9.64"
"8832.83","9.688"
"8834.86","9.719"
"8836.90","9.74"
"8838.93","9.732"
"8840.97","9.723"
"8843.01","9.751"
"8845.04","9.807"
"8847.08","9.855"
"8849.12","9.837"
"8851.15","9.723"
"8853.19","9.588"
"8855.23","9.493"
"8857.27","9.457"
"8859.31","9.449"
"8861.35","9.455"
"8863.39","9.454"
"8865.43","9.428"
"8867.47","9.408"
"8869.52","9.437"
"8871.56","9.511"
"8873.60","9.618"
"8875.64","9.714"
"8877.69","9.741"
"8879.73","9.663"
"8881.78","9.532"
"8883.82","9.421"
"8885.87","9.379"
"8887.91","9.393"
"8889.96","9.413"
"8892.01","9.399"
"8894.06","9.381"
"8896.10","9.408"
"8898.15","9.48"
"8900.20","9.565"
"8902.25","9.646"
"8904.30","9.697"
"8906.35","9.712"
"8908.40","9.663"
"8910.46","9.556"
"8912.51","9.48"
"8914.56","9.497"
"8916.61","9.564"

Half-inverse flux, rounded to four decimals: 0.0525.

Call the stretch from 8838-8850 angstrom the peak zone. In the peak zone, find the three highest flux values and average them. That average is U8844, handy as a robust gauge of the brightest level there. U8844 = 9.83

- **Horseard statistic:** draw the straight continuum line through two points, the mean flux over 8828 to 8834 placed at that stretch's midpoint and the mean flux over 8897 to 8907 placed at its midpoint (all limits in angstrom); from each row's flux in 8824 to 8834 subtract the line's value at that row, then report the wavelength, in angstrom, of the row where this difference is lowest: 8824.70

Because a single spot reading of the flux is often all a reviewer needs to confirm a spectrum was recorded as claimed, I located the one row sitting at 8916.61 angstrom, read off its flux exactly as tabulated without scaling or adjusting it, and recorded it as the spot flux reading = 9.564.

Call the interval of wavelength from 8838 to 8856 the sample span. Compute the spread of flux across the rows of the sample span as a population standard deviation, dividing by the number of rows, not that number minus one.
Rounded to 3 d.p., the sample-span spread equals 0.110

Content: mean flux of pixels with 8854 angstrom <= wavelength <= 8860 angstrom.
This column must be 9.47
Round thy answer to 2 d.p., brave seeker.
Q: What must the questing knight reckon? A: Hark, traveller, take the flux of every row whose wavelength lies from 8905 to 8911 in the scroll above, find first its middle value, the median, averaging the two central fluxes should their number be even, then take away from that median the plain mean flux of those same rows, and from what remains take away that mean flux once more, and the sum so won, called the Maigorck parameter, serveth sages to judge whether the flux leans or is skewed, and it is -9.62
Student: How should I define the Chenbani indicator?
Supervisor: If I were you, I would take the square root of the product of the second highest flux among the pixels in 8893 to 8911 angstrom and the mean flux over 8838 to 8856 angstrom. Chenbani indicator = 9.71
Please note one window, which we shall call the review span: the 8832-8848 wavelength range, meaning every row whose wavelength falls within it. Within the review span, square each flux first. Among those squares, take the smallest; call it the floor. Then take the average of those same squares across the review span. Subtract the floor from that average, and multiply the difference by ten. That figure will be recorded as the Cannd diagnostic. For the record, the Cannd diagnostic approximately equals 12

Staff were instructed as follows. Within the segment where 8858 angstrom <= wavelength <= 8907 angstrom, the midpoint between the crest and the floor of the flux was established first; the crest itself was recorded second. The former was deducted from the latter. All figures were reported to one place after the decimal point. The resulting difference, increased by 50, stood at 50.2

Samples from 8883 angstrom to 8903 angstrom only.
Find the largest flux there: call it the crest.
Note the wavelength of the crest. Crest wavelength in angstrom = 8902.25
